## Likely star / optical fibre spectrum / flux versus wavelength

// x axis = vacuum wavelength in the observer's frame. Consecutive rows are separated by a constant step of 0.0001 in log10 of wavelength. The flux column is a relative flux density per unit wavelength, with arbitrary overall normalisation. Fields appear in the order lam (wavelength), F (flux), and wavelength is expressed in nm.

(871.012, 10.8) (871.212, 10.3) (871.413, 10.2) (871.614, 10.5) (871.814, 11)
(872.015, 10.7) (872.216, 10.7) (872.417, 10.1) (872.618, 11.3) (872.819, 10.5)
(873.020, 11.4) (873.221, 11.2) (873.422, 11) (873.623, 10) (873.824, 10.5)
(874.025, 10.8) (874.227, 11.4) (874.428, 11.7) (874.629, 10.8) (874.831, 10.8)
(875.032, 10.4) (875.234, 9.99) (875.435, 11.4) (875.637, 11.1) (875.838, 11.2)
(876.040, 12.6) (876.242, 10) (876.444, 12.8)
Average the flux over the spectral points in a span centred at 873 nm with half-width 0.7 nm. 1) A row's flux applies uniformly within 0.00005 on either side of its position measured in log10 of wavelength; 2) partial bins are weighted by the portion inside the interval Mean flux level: 10.8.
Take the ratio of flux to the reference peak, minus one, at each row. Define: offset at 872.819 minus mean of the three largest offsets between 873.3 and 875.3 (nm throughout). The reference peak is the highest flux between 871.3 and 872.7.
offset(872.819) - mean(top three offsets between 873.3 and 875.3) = -0.077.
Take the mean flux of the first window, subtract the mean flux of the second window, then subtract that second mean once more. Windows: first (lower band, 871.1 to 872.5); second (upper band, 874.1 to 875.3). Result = -11.2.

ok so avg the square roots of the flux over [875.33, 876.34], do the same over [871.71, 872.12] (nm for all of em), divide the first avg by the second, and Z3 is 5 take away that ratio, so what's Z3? 3.982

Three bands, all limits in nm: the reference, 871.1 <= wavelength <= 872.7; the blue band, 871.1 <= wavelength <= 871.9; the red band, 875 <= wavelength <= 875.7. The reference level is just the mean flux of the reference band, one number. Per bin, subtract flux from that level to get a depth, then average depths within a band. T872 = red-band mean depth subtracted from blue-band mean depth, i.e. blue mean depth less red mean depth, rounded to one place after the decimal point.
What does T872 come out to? 0.2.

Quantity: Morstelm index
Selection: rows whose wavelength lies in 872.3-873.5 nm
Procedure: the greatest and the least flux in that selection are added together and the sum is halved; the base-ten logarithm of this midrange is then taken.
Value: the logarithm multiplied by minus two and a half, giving -2.58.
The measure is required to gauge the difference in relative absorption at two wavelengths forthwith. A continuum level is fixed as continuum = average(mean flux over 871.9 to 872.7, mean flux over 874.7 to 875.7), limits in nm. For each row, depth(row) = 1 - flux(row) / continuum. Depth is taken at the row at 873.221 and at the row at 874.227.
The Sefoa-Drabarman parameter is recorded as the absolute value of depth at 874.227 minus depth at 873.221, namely 0.02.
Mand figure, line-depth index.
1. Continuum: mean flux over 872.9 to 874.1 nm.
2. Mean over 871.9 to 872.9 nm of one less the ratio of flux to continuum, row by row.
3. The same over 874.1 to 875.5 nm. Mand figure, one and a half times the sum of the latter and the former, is 0.01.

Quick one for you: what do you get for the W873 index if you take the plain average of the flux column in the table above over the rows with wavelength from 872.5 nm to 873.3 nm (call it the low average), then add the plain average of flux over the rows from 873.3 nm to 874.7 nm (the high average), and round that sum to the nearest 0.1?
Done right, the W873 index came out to 22.0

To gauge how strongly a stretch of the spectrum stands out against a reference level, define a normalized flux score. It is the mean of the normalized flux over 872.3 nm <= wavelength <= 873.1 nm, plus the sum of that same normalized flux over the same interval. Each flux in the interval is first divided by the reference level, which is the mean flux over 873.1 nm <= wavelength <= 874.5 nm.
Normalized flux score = 4.95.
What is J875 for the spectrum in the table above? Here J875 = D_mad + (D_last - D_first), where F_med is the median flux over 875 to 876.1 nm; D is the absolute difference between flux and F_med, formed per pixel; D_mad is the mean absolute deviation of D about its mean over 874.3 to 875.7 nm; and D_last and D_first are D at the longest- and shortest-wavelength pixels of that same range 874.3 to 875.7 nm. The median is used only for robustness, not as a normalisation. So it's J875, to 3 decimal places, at -0.221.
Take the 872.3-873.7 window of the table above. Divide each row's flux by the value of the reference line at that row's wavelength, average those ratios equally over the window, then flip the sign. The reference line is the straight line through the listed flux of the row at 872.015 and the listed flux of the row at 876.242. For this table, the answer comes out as -1.02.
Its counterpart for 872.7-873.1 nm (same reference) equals -1.04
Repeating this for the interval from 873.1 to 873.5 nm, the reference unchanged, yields -1.06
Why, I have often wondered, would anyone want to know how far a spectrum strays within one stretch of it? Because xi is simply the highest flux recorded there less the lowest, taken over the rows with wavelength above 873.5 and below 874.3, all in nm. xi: 1.40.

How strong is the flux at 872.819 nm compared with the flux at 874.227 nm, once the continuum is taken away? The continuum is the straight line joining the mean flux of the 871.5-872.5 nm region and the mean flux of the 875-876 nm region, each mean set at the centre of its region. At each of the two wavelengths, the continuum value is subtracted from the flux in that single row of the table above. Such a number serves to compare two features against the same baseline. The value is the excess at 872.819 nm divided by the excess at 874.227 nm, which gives 0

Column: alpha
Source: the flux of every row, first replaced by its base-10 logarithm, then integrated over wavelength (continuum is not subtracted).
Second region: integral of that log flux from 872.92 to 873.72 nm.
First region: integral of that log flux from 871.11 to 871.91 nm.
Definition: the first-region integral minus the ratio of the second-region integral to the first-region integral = -0.198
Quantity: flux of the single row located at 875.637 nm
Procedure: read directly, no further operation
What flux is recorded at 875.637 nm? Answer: 11.1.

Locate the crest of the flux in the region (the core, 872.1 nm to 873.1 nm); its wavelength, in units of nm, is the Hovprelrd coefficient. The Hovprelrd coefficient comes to 873.020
